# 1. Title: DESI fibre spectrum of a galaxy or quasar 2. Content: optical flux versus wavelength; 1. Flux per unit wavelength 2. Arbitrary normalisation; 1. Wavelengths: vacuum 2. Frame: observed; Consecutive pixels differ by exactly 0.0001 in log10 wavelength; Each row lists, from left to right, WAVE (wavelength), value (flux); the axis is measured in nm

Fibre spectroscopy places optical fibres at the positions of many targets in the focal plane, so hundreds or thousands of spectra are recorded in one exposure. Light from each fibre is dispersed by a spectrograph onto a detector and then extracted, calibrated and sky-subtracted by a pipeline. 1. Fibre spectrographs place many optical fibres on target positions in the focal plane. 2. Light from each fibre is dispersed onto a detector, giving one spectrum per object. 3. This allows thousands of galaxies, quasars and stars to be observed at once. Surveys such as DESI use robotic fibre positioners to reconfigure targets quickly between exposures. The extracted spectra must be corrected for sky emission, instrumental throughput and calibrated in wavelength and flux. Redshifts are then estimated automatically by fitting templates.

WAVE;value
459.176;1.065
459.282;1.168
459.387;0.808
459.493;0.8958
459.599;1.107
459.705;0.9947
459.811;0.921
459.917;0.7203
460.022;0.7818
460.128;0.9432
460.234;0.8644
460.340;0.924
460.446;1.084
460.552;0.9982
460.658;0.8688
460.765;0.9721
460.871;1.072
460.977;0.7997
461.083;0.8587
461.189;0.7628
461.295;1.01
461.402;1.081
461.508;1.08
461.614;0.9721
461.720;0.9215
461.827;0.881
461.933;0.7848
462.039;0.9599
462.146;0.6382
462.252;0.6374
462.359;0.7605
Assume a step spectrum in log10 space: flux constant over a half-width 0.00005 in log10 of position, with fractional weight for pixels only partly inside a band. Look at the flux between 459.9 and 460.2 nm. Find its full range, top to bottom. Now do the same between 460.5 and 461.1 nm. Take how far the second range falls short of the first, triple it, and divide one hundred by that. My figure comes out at -675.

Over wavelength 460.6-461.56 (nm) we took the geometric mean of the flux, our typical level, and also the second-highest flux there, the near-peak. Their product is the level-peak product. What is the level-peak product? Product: 1.01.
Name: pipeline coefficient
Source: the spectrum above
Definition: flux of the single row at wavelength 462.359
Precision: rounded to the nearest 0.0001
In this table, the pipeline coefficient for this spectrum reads 0.7605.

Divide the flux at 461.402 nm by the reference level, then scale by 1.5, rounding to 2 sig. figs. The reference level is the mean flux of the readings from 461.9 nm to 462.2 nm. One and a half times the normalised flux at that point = 2.0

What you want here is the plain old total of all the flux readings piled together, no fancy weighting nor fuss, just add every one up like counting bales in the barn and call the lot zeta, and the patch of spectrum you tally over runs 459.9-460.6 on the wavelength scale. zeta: 6.3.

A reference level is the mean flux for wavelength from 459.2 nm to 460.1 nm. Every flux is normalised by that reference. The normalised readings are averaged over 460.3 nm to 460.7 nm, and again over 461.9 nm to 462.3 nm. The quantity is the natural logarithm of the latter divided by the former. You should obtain -0.25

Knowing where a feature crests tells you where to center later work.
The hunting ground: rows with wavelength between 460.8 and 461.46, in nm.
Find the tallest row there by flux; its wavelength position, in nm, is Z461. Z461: 461.402 nm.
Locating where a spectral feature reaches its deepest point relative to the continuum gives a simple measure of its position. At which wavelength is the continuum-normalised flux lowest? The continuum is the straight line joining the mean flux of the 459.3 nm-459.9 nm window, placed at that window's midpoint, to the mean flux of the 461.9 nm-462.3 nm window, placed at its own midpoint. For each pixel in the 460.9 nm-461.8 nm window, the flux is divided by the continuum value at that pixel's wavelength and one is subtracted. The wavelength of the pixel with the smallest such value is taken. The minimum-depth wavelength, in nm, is 461.189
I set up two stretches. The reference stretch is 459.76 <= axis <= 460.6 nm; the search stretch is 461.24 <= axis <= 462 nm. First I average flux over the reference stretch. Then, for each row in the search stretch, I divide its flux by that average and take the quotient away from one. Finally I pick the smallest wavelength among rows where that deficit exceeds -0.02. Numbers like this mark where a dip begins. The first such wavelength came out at 461.720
